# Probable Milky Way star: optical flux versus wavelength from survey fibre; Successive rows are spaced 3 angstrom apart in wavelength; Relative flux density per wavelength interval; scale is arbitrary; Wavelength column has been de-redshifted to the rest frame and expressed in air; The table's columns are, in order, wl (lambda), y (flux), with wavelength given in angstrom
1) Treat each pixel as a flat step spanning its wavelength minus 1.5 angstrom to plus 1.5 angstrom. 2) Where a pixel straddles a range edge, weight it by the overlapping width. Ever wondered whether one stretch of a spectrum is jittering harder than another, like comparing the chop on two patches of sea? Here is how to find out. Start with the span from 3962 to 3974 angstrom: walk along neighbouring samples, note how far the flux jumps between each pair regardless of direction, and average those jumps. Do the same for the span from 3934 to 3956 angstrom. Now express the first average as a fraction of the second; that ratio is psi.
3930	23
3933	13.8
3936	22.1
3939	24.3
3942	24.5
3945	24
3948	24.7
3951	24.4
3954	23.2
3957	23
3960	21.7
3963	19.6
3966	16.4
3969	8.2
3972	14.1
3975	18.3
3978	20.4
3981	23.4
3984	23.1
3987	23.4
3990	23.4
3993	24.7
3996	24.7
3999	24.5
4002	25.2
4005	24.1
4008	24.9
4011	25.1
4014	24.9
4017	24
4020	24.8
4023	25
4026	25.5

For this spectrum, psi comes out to 6.8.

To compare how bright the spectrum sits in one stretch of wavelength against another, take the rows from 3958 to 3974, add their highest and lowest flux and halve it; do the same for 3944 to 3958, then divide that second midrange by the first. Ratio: 1.6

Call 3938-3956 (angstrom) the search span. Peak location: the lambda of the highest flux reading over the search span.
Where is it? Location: 3948 angstrom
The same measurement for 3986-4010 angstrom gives 4002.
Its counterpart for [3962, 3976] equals 3963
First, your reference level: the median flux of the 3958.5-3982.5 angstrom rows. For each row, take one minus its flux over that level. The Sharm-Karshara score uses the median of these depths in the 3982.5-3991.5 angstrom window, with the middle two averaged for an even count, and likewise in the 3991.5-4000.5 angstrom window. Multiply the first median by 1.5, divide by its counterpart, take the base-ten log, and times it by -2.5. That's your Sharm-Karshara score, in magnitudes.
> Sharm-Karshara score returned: -0.16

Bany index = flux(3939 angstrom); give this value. 24.3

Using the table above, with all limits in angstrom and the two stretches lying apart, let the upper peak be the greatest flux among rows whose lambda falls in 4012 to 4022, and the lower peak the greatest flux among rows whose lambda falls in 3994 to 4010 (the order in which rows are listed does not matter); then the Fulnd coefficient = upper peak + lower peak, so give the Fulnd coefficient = 50.1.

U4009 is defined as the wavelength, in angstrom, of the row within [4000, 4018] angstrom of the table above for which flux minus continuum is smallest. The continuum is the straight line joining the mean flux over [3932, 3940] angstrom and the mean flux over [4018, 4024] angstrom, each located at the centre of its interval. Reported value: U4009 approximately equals 4017 angstrom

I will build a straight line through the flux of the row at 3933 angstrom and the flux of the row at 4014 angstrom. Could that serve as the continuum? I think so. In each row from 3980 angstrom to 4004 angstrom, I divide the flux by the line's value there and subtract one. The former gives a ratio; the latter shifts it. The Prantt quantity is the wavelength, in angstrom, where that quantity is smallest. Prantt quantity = 3999 angstrom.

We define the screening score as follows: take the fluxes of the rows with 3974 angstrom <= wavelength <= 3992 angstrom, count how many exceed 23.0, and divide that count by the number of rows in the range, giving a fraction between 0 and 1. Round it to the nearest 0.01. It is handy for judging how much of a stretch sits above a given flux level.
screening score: 0.67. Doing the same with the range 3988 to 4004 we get 1.00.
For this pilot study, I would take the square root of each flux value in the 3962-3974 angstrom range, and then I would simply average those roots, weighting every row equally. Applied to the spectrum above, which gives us 3.77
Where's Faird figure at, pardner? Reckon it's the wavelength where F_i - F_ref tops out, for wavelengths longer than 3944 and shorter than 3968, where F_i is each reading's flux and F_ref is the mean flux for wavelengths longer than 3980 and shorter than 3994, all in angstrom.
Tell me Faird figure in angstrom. 3948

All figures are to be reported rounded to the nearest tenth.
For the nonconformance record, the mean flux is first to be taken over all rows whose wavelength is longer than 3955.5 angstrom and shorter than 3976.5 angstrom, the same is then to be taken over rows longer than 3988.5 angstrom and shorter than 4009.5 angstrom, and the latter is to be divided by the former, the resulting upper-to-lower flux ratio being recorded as 1.4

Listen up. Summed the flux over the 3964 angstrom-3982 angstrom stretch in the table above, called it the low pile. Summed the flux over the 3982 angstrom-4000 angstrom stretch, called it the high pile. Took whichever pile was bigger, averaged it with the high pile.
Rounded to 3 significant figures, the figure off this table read 144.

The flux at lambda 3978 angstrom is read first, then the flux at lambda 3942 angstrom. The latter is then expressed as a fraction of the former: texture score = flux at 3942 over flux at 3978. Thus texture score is 1.20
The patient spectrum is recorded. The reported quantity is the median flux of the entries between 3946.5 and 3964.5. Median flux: 23.1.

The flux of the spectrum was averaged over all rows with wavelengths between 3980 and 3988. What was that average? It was 23.3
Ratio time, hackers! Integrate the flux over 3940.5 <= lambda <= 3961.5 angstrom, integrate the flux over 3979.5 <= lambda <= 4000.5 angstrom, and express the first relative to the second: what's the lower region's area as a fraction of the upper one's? 0.99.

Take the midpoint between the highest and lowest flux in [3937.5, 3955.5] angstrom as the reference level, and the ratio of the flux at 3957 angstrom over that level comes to 0.96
